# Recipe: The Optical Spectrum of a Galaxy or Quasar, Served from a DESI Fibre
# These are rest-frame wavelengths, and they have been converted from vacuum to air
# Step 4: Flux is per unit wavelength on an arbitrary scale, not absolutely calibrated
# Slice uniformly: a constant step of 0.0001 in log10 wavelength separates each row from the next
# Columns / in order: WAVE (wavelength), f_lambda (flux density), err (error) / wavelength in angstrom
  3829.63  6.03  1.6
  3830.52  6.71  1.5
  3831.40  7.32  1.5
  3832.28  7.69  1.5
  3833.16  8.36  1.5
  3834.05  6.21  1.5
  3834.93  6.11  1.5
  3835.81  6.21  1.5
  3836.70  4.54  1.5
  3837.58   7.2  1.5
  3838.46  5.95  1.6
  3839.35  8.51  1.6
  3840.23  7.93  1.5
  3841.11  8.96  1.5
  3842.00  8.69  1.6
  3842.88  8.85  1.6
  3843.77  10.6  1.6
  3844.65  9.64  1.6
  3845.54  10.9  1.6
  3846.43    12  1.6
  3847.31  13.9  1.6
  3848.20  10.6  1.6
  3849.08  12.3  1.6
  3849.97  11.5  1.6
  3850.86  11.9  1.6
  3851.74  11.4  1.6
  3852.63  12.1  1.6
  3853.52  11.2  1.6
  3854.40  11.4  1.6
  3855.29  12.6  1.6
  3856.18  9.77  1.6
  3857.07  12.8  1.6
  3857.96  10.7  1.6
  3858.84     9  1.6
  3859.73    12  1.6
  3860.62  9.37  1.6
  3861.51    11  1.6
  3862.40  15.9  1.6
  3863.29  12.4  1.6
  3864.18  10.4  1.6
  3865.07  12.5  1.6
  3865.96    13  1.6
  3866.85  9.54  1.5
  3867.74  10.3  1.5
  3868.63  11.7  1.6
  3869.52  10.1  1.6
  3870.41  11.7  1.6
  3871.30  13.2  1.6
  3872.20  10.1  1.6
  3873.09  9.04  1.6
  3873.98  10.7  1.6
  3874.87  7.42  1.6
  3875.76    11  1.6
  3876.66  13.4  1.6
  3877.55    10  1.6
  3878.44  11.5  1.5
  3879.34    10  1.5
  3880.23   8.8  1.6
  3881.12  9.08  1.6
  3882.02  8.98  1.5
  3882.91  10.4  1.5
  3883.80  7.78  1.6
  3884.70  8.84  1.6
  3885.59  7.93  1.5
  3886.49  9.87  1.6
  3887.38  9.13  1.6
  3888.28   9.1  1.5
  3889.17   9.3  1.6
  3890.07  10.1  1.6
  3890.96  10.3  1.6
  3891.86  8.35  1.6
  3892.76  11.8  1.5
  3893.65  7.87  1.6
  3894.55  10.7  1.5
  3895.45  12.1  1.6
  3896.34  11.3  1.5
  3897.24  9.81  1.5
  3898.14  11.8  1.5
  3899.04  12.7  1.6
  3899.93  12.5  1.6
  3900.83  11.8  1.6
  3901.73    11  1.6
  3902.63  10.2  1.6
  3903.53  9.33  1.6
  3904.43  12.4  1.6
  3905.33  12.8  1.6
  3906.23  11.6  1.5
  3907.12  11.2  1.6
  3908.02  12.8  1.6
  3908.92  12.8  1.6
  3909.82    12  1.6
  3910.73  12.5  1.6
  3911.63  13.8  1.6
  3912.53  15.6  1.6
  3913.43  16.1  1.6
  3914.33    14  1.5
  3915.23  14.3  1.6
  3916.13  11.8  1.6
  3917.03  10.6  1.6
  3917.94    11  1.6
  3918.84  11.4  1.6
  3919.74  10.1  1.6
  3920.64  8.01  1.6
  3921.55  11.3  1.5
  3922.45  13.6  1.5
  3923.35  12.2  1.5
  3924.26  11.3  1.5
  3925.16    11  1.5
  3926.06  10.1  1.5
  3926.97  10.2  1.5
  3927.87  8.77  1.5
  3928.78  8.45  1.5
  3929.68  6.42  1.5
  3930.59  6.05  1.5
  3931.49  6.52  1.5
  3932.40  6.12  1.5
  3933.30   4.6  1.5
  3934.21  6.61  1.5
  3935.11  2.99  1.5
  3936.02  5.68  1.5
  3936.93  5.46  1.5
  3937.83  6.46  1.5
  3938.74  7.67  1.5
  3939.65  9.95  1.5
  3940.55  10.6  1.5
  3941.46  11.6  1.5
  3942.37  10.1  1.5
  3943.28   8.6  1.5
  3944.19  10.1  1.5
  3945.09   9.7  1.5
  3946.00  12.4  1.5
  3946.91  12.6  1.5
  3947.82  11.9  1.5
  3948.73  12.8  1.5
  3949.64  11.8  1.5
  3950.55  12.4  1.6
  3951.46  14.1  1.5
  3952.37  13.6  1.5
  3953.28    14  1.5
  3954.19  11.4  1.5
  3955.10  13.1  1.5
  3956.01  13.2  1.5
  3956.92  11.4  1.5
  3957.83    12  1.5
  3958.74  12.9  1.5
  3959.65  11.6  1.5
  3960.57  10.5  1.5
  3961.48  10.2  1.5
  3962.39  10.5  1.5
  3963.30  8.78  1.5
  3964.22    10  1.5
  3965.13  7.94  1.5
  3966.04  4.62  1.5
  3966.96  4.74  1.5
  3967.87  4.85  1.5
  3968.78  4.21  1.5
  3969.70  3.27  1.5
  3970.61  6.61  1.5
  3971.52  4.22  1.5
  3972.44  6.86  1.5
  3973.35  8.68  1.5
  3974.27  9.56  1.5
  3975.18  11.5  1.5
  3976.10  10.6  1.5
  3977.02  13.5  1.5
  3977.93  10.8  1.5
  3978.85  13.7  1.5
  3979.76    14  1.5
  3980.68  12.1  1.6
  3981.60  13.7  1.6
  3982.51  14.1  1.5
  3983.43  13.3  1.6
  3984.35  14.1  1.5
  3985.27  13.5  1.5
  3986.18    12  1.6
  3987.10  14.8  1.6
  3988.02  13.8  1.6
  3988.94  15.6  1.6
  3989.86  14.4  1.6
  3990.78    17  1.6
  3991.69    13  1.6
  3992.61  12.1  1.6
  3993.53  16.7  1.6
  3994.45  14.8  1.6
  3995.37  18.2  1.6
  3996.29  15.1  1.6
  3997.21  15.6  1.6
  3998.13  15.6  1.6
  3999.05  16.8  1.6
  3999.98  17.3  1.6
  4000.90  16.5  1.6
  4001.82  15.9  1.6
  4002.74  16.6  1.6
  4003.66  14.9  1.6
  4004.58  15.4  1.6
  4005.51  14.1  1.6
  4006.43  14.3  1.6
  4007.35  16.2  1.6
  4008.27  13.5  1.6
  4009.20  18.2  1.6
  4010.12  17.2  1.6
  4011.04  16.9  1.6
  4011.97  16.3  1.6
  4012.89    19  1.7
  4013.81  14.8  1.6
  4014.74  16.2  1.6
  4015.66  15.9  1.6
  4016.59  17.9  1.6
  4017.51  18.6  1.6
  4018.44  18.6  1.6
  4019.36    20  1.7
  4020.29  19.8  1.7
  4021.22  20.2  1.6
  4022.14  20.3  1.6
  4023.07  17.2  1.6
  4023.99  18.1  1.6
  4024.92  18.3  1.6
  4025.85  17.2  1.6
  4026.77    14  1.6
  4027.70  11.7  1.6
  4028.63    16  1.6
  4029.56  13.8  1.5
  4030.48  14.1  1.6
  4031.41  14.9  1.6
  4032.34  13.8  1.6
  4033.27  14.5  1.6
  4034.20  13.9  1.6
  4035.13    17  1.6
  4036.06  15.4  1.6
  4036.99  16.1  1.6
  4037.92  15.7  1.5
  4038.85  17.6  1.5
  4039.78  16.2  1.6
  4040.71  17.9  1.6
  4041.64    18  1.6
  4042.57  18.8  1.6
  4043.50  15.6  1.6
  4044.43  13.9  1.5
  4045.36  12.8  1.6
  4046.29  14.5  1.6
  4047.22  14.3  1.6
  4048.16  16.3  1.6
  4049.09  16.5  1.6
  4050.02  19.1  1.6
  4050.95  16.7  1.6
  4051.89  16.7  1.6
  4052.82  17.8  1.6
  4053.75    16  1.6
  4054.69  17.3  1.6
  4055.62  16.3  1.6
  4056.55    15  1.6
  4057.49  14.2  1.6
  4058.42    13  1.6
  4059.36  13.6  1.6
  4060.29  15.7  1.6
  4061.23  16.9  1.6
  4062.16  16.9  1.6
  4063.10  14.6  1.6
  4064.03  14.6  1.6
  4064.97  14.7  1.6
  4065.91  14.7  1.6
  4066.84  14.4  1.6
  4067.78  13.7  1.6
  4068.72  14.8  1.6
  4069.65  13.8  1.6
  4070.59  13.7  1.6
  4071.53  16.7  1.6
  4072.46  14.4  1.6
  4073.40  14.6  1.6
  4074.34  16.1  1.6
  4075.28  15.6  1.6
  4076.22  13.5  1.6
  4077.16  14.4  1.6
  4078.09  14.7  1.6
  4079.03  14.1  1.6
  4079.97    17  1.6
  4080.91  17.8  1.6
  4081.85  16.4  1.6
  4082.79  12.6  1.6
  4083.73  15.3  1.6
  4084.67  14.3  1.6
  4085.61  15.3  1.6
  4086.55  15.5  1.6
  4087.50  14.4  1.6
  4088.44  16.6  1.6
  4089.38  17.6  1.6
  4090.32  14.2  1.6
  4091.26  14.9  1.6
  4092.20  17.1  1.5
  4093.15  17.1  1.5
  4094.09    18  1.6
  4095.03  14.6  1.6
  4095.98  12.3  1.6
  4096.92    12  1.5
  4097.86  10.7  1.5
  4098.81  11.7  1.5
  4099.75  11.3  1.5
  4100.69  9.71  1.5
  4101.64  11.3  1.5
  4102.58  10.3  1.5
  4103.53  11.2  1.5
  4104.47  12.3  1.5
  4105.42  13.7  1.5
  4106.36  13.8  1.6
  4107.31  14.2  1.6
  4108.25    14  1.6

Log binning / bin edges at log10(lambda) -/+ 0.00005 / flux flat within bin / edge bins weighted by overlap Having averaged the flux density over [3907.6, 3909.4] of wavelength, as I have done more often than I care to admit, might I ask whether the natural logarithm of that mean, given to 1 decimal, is 2.5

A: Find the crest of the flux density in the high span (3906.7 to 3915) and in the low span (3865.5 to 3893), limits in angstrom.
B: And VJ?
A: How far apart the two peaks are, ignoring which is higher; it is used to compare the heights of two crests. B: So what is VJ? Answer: 2.7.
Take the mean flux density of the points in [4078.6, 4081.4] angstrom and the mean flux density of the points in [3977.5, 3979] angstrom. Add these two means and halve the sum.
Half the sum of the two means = 14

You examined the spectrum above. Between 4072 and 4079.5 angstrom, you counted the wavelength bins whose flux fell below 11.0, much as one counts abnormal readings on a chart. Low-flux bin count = 0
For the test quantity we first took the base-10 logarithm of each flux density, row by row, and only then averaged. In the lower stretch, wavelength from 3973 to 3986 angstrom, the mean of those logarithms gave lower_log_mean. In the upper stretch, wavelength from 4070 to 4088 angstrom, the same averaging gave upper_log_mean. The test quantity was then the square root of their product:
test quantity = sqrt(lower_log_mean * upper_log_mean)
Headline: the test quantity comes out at 1.131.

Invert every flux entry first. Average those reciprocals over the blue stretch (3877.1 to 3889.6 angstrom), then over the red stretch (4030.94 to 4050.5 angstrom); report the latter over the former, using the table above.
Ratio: 0.59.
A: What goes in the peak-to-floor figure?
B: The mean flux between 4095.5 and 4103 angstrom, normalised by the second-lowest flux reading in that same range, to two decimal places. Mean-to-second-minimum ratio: 1.08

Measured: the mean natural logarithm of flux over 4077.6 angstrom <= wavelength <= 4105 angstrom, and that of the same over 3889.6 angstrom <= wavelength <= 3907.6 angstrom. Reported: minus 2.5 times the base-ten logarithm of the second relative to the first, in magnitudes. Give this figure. 0.11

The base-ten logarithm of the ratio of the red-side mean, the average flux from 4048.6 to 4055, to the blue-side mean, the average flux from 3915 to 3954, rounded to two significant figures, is 0.24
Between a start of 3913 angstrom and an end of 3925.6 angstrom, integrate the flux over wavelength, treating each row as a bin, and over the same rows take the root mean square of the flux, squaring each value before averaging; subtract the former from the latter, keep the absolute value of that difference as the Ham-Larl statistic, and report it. 138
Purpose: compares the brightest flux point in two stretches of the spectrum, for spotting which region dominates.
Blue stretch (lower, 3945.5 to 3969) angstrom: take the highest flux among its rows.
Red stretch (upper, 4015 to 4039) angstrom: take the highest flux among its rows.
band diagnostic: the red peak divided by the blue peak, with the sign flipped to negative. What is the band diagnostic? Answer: -1.4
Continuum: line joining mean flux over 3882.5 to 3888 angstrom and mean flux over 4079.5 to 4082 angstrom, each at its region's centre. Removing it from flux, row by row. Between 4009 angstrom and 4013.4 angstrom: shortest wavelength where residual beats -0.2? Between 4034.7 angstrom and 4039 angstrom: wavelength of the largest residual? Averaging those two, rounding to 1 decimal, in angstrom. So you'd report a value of 4024.0 angstrom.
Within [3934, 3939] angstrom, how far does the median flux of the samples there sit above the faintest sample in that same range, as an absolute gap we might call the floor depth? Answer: 3.1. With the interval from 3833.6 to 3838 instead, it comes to 1.7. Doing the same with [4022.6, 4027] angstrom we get 3.2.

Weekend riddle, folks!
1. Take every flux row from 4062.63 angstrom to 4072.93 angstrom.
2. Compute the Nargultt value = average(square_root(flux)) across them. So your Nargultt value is 3.8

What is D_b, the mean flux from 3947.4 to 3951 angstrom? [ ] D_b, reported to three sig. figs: 12.2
